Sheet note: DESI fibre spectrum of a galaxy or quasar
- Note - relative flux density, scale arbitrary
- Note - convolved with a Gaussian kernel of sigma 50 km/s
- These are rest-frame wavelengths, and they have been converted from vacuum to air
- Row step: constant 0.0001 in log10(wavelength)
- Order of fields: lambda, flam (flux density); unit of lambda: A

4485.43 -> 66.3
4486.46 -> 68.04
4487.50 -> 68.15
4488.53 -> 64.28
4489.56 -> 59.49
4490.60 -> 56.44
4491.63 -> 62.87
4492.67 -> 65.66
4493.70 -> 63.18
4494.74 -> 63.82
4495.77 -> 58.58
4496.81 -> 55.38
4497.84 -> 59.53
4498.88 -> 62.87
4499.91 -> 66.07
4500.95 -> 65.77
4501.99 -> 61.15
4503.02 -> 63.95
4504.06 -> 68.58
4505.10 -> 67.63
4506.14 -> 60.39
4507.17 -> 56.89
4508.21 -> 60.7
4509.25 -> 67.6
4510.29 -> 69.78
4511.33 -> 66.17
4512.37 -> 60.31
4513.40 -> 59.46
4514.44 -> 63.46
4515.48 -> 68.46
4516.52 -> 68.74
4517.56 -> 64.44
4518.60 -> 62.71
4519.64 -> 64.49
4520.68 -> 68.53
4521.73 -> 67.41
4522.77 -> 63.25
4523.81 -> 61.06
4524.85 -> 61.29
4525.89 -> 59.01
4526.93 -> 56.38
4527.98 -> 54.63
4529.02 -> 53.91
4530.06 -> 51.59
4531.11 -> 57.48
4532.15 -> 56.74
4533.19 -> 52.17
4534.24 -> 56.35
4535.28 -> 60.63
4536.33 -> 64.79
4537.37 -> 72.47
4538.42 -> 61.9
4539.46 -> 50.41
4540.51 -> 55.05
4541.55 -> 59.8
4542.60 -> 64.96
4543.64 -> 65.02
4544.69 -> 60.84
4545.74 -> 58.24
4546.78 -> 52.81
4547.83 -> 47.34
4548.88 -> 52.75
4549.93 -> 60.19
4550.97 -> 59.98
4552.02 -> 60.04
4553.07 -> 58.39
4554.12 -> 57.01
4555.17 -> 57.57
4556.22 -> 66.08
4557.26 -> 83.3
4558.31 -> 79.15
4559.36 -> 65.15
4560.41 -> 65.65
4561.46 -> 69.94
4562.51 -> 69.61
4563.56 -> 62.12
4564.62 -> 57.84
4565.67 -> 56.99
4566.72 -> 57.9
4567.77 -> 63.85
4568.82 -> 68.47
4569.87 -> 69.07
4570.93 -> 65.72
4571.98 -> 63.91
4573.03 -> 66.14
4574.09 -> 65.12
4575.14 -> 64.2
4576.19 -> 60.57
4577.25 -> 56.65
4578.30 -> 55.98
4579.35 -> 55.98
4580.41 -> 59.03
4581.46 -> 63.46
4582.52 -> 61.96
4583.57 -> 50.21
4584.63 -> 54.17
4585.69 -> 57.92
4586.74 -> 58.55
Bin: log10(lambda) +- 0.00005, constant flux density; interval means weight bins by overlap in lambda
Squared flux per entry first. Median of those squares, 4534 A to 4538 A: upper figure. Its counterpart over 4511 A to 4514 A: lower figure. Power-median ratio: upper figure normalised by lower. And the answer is 1.08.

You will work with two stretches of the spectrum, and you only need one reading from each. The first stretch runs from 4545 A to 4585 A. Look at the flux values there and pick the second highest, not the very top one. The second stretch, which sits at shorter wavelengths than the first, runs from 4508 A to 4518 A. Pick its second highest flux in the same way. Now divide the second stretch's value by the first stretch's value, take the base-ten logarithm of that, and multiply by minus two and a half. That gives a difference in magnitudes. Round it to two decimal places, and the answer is 0.15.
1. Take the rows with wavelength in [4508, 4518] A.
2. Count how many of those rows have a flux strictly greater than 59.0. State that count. 10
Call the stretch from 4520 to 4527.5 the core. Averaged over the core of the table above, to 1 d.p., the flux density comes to 62.4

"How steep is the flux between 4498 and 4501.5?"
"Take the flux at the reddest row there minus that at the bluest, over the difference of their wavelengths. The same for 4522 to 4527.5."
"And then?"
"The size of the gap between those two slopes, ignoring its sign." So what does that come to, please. 3.1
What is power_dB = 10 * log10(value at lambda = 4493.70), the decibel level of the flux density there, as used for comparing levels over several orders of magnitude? 18.0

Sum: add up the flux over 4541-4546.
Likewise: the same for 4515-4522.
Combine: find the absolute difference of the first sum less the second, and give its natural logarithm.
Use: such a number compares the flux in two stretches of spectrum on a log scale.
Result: 5.0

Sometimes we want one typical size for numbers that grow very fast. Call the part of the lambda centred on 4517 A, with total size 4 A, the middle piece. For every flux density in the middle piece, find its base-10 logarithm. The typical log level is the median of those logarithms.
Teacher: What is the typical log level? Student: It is 1.82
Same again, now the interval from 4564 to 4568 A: 1.76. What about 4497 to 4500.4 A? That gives 1.80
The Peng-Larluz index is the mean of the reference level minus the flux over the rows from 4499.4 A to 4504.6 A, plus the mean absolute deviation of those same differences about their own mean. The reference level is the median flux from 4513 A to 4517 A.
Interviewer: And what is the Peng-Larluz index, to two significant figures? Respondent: 2.9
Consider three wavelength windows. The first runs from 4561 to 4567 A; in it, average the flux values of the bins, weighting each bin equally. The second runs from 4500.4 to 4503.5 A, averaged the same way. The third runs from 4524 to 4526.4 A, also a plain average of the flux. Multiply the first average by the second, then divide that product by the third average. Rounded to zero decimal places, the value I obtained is 66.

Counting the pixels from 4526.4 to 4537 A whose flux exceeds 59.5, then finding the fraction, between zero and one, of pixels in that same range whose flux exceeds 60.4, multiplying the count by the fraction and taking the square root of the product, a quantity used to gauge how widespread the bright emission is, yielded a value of 0.6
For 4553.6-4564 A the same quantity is 2.5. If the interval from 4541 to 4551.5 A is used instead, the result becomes 1.3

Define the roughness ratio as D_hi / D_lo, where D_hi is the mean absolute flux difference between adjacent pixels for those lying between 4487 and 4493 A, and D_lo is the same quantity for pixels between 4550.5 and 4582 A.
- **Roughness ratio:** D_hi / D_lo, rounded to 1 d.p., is 1.2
